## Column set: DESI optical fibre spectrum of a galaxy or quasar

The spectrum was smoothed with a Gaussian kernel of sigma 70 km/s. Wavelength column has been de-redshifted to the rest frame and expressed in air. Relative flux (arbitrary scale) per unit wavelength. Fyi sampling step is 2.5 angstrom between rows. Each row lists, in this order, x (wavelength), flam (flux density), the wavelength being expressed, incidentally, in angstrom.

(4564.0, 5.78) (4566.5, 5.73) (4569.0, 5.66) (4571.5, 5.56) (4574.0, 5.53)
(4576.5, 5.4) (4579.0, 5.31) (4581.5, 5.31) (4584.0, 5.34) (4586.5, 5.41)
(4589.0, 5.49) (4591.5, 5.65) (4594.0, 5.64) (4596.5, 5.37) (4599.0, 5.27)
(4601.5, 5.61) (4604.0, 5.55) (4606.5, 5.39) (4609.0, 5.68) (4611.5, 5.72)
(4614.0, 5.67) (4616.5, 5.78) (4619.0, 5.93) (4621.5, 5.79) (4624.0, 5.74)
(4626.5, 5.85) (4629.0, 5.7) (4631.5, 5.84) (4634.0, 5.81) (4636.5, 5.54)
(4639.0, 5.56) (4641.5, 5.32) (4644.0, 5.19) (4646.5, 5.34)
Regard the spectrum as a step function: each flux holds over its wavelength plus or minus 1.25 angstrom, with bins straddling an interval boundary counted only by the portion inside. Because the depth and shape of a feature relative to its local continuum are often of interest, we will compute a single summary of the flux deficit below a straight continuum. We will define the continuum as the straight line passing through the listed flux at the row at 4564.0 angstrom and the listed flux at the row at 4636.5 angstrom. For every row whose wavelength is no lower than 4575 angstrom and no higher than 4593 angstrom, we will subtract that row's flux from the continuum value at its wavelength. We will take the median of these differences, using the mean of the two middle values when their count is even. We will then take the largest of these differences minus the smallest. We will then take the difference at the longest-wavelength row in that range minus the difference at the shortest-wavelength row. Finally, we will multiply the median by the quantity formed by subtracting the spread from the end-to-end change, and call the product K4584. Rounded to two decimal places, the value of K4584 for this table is -0.23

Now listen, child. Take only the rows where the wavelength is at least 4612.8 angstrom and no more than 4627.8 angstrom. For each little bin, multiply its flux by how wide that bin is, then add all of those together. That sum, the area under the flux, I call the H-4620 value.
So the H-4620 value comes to 87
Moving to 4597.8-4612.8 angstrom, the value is 83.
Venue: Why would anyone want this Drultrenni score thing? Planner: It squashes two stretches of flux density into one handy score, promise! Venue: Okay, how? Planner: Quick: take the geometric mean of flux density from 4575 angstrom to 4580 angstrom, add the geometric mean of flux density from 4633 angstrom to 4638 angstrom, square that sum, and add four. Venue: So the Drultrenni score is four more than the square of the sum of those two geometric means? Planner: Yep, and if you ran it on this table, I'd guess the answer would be 126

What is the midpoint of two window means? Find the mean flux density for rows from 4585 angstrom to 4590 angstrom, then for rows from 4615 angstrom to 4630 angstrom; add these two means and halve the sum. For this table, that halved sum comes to 5.62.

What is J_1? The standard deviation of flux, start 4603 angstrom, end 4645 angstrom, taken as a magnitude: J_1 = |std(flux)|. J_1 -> 0.20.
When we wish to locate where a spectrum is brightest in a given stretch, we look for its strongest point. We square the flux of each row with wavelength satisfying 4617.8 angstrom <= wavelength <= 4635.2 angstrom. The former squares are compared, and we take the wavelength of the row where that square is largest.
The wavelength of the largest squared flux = 4619.0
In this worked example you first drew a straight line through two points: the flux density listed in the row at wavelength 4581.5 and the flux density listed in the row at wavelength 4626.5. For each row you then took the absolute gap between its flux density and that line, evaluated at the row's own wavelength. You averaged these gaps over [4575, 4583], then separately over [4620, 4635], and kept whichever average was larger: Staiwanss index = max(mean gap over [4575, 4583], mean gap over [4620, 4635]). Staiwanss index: 0.077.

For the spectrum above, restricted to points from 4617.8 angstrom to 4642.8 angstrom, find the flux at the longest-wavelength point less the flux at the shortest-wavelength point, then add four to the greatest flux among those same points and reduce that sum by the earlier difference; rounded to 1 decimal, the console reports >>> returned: 10.5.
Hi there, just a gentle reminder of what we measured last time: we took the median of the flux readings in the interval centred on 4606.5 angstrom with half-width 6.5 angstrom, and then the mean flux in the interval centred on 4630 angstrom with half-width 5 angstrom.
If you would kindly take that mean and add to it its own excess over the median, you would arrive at 5.99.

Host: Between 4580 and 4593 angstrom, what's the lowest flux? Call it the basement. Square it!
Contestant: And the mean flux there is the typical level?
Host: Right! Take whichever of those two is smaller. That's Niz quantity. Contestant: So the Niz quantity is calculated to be 5.44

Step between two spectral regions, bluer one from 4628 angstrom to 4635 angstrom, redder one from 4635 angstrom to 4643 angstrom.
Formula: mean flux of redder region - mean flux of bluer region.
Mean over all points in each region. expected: -0.3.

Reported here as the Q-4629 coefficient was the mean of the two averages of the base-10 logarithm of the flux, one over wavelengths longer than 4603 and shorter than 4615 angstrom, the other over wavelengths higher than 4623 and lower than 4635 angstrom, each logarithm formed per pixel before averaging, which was 0.755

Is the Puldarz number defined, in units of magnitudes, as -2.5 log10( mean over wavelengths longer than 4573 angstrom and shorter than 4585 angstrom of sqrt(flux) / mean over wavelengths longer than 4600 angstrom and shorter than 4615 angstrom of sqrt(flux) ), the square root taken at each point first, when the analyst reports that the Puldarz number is 0.022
